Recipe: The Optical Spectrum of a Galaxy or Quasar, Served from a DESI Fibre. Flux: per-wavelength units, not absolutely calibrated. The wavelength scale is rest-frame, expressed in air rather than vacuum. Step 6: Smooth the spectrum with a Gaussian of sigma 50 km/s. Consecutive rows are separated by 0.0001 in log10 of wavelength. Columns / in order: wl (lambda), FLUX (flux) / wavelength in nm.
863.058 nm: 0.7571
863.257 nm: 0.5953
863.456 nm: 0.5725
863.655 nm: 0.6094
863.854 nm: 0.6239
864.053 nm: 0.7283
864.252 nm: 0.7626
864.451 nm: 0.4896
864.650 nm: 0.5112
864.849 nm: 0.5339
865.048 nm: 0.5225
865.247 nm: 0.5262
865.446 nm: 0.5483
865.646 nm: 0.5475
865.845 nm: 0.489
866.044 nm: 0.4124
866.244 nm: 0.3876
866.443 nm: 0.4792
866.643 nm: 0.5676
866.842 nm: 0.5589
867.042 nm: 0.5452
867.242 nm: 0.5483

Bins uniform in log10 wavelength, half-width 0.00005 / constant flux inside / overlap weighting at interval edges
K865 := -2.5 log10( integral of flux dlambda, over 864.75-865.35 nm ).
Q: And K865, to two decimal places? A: 1.25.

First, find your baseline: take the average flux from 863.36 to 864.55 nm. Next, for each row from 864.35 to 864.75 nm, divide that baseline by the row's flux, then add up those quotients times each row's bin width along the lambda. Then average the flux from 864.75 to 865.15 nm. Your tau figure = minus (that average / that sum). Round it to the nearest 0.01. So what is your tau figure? -1.05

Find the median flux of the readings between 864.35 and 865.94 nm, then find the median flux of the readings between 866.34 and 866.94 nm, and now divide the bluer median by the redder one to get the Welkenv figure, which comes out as 0.94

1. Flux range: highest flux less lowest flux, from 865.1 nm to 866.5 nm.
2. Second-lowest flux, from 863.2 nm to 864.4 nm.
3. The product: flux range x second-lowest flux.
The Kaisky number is 0.10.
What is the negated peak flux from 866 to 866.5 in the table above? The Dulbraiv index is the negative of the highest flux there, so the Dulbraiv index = -0.48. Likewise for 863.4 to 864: -0.62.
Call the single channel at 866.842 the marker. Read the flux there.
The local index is 0.5589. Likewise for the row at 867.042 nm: 0.5452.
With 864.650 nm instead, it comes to 0.5112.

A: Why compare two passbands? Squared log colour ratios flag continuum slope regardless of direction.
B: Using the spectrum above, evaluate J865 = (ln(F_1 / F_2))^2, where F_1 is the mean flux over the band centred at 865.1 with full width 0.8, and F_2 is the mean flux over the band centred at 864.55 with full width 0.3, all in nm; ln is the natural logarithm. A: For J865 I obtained 0.004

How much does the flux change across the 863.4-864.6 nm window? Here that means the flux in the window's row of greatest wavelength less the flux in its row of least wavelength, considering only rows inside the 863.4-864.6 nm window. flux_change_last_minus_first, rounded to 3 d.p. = -0.083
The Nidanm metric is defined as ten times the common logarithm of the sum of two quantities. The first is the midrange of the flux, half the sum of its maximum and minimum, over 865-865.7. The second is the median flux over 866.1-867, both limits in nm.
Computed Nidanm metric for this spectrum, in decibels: 0.23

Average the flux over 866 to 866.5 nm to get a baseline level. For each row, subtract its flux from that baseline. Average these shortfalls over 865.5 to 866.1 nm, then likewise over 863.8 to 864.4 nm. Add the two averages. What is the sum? -0.34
